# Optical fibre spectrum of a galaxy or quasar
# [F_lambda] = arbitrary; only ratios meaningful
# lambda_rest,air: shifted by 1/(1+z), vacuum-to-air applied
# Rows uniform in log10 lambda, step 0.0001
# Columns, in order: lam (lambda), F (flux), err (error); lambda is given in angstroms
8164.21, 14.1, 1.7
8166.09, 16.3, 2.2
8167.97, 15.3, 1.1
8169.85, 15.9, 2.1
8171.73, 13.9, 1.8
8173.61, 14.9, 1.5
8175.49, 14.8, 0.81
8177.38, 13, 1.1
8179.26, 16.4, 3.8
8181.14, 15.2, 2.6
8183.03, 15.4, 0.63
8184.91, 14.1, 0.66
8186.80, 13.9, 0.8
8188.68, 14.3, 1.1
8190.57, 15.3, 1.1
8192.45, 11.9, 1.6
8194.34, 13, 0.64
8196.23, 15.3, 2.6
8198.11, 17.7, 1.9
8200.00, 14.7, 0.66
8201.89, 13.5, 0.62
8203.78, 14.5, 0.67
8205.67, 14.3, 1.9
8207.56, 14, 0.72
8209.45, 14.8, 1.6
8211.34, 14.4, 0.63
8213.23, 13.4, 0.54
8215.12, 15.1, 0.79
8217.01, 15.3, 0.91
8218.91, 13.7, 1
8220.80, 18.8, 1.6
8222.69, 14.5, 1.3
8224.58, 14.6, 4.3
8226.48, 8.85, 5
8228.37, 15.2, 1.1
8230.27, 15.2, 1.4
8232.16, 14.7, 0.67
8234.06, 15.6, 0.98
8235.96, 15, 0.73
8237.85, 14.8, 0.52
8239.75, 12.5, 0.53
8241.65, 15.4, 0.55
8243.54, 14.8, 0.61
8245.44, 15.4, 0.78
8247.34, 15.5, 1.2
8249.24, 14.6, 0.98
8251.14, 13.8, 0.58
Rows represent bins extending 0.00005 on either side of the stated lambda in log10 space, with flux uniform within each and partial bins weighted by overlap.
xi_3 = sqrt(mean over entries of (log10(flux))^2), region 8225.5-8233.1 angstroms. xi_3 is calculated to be 1.12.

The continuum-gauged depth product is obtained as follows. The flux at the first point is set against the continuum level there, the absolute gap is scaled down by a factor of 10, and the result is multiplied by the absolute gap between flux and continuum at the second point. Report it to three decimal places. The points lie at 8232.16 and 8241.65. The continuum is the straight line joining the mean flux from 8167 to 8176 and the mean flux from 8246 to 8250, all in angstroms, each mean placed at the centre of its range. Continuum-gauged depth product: 0.012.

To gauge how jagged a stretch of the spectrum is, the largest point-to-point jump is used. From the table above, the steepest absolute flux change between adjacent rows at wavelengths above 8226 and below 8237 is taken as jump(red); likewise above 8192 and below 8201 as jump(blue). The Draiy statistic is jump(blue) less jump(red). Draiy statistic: -3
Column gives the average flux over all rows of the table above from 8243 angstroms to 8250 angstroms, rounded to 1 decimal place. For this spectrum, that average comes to 15.1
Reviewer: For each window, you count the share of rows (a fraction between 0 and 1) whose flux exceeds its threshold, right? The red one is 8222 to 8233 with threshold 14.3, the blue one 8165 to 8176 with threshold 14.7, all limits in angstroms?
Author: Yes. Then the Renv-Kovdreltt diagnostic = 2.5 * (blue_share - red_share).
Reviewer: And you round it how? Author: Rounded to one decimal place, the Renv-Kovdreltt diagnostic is 0.0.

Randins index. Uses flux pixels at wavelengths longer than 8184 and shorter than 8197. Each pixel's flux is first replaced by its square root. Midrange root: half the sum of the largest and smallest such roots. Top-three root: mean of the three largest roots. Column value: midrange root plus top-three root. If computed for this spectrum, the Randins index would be 7.55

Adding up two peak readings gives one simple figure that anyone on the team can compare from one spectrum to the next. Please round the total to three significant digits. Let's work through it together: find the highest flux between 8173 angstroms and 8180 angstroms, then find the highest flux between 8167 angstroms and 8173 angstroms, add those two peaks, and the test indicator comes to 32.3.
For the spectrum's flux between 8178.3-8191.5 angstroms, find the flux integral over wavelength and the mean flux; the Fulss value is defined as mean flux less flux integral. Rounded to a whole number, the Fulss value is -182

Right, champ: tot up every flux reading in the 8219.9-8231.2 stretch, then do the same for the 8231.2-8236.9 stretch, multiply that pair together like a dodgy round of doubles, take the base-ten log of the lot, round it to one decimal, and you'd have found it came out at 3.6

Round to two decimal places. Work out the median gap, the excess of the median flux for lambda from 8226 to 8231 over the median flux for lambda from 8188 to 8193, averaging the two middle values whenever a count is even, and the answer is 0.90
